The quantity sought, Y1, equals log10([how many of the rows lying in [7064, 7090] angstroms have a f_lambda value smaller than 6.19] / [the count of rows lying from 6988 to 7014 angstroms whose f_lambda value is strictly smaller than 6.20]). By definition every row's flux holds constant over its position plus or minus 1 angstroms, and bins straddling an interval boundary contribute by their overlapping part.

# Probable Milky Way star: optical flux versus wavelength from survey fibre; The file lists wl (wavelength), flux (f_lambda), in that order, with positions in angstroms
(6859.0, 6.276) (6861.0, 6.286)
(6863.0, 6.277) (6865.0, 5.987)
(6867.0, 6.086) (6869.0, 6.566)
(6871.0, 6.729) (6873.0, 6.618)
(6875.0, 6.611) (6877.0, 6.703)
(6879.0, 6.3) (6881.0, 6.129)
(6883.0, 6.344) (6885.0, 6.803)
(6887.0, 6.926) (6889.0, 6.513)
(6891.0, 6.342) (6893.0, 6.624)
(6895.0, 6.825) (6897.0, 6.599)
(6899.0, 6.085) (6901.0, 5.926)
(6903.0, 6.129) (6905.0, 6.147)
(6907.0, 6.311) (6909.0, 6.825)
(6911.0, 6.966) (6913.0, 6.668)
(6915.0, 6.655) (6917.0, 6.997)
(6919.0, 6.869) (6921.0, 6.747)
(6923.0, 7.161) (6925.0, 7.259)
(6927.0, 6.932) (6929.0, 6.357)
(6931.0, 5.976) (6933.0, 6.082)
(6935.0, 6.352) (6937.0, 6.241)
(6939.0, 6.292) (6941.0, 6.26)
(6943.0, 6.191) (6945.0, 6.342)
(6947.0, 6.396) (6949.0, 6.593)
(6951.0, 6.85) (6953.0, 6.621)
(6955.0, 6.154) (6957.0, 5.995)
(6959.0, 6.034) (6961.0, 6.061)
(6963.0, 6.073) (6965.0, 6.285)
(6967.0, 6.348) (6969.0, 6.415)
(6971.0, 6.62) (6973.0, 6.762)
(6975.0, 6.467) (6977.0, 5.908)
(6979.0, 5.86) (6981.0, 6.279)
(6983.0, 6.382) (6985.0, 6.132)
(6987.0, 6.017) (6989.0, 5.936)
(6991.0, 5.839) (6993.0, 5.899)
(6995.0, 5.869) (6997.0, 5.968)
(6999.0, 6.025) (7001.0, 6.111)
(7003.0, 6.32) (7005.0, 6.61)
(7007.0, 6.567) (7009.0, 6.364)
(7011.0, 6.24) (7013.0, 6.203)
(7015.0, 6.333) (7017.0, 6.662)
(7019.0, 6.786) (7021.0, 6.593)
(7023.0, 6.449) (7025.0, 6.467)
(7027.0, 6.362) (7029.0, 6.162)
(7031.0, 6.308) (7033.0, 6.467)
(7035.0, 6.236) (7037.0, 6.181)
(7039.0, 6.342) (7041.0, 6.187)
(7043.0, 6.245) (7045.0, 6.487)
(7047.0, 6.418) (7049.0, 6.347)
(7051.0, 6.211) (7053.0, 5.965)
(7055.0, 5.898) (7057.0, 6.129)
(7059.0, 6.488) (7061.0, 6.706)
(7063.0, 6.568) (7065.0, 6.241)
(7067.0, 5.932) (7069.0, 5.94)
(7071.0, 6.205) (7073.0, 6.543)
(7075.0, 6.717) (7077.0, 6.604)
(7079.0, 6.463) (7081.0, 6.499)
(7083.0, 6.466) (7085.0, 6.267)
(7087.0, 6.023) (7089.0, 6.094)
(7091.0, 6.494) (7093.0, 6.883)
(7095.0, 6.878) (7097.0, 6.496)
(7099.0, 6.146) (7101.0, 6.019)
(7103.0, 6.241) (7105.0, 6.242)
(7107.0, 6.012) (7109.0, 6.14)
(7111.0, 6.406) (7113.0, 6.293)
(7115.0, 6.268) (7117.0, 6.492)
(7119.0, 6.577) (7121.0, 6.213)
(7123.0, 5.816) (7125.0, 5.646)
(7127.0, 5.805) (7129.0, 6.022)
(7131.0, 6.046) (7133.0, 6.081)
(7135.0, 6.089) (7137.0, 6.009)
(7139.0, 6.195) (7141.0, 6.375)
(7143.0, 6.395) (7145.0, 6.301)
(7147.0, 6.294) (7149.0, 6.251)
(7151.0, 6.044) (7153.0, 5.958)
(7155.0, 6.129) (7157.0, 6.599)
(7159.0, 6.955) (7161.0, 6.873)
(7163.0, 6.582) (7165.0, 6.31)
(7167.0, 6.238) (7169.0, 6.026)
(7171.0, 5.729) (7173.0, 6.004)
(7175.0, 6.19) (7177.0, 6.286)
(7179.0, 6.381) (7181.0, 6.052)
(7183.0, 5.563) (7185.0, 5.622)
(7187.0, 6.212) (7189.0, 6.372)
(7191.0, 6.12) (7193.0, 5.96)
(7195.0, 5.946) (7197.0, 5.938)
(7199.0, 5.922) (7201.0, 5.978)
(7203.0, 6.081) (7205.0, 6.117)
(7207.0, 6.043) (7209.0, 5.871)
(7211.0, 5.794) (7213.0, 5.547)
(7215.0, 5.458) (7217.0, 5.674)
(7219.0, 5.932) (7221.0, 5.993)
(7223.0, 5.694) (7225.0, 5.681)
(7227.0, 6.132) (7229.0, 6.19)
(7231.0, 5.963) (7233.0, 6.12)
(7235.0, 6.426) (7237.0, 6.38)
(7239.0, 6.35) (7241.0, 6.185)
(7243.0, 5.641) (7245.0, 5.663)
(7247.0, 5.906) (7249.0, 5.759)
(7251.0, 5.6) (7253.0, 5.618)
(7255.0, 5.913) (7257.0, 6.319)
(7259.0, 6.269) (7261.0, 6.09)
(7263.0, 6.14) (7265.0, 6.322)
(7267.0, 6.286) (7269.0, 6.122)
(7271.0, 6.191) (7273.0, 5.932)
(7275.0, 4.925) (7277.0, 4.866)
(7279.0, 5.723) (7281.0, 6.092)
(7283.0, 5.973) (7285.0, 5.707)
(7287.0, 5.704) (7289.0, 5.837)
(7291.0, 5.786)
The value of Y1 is -0.24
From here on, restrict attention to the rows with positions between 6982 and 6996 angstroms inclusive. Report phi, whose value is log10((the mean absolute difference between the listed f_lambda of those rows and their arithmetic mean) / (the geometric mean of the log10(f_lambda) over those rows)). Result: -0.7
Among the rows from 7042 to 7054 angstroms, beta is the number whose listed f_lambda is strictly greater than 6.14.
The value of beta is 5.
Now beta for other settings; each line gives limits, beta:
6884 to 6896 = 6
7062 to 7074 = 4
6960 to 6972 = 4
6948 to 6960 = 4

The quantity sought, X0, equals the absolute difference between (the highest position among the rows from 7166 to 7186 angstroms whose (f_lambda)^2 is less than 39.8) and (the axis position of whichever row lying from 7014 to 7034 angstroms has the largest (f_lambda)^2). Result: 166 angstroms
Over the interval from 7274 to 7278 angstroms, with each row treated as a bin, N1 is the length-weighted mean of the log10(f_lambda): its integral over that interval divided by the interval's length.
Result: 0.69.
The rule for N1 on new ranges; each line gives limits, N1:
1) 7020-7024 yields 0.81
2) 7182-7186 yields 0.75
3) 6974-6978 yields 0.79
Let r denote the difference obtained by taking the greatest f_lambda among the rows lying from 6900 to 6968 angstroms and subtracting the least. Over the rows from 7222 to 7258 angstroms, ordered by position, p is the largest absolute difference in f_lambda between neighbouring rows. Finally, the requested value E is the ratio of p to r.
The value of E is 0.4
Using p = 0.544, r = 1.3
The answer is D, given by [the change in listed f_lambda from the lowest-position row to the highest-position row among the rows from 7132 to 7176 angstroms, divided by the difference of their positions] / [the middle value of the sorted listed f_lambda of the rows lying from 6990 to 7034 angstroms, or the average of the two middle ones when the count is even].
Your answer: 0.0004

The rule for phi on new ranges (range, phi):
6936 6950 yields -0.9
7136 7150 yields -0.9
